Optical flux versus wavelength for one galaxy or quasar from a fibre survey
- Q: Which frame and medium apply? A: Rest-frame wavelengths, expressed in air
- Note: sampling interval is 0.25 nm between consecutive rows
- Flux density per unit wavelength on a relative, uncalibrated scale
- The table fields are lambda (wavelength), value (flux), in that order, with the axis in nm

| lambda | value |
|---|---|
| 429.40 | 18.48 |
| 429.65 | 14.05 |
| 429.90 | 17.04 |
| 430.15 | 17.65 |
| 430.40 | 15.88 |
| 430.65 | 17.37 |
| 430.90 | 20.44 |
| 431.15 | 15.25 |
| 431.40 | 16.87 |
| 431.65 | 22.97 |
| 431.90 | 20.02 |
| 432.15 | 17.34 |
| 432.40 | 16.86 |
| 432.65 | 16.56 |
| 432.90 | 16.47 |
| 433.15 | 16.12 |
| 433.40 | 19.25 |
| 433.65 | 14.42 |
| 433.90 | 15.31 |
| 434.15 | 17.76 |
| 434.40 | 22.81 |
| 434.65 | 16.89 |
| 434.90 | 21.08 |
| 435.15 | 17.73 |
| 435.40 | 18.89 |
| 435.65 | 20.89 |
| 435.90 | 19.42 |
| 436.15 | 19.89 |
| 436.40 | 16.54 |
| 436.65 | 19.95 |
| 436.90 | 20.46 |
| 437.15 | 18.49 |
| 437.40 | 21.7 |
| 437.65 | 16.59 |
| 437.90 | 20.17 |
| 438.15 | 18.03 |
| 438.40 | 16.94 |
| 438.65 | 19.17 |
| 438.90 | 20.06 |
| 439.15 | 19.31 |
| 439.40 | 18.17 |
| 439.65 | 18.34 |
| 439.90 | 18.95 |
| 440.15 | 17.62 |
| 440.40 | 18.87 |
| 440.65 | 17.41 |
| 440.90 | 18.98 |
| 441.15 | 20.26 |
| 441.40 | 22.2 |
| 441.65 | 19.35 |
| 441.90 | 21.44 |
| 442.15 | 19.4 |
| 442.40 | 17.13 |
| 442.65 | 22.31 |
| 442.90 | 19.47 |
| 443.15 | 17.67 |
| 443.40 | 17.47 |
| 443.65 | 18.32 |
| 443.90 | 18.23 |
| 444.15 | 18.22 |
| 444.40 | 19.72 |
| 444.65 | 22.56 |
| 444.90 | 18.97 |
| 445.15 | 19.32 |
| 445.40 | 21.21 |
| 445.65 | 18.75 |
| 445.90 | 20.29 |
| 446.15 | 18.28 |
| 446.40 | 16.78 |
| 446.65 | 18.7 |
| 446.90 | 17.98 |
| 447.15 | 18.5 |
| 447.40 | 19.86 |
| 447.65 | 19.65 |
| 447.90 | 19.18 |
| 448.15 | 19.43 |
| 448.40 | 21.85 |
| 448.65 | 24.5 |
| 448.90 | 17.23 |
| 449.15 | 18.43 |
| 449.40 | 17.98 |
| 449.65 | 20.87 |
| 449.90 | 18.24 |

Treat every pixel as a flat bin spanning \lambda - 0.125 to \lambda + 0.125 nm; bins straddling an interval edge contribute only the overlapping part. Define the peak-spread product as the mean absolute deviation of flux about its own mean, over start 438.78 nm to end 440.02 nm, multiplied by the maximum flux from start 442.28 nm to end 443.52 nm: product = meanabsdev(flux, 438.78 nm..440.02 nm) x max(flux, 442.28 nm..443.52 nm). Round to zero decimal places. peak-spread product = 13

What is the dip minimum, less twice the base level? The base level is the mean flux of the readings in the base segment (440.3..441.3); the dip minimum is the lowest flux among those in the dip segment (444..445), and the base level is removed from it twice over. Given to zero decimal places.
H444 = -20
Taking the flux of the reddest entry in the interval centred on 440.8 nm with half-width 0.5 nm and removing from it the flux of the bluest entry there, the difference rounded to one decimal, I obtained 1.4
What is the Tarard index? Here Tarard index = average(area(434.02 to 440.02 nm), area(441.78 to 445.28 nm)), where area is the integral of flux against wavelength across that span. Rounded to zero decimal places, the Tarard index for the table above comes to 91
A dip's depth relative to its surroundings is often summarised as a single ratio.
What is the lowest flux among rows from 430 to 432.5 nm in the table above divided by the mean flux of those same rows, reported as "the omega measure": 0.84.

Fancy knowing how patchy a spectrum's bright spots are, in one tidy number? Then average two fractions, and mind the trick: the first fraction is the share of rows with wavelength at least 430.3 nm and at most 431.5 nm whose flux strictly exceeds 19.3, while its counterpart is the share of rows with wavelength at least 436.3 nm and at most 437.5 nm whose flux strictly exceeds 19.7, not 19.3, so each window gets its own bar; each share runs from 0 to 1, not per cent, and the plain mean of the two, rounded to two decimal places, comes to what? 0.40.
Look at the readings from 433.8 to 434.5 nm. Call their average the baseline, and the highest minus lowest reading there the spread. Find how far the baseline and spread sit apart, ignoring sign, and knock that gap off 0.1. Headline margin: -11.0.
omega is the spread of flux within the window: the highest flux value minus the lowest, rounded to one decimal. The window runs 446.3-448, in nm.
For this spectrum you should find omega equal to 3.1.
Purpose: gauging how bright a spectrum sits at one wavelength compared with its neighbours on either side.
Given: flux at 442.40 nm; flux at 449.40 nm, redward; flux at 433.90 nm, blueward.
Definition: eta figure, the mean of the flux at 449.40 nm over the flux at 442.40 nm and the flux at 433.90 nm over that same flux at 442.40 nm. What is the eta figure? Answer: 0.97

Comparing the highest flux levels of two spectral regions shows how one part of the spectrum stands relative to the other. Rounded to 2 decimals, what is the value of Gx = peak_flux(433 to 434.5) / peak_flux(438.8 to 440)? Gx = 1.14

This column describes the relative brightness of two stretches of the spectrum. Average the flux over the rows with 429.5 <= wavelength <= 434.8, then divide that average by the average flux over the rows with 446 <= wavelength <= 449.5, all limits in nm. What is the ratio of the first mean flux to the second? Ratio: 0.913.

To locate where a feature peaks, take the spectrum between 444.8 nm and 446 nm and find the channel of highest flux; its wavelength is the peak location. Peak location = 445.40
